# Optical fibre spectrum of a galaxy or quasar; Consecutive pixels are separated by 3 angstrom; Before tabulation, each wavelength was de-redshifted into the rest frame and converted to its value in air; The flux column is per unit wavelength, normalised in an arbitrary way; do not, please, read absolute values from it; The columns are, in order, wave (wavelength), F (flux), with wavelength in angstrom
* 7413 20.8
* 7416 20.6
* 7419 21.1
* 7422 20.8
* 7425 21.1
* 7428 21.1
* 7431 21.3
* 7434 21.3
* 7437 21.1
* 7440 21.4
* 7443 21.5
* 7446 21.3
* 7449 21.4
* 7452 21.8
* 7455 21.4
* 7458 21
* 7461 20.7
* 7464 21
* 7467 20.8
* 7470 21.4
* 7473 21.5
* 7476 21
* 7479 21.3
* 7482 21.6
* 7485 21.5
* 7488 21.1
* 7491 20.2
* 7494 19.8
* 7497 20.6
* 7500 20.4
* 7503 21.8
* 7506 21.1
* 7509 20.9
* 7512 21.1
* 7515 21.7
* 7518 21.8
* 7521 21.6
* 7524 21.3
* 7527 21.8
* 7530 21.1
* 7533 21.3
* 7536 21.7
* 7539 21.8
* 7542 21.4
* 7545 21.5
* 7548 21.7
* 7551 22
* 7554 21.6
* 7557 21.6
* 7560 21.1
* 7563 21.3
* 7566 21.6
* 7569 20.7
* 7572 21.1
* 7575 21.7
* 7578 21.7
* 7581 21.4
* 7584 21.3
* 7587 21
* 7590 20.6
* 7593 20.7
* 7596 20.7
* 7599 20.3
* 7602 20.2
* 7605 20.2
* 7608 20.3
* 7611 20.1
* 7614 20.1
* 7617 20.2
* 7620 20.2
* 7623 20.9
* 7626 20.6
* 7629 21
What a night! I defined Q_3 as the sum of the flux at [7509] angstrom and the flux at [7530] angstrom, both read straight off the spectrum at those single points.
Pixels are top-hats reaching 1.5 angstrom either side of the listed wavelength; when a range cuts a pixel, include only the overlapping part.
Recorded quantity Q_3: 42.0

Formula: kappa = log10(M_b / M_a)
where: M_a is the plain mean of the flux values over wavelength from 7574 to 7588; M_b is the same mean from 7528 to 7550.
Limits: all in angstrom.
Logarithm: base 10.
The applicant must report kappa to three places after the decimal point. 0.002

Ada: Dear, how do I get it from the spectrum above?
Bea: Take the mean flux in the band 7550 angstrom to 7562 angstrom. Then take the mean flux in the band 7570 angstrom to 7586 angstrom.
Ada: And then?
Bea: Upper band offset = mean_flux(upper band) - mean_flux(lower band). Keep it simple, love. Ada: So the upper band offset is -0.14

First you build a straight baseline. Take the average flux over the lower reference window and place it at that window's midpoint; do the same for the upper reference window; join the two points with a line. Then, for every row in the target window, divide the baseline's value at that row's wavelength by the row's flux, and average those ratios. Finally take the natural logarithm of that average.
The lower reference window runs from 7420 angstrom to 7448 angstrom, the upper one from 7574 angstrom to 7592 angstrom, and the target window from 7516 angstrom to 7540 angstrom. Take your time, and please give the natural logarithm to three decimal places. -0.014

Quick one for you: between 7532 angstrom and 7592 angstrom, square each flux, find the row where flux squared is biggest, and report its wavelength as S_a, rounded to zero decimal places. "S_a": 7551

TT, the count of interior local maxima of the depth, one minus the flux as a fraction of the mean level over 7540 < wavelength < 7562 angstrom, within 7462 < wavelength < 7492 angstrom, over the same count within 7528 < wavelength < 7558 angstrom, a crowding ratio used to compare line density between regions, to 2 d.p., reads 2.00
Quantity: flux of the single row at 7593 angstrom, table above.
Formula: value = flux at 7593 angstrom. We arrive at 20.7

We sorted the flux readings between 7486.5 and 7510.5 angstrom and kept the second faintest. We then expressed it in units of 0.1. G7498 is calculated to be 202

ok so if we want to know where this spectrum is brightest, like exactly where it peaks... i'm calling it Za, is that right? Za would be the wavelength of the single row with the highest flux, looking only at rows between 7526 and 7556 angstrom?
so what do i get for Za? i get 7551 angstrom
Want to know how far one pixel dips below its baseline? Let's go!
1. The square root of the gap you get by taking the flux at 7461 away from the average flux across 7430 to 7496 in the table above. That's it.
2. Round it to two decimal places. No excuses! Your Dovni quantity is 0.67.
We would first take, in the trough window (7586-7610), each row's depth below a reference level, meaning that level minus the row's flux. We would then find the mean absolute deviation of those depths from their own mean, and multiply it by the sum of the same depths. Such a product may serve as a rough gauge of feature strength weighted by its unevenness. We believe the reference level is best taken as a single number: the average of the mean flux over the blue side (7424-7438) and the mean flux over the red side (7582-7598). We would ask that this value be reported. 1.0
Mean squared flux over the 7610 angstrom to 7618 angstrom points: 405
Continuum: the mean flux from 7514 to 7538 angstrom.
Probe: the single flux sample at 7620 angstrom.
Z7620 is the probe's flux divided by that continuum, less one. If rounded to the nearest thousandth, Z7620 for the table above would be -0.062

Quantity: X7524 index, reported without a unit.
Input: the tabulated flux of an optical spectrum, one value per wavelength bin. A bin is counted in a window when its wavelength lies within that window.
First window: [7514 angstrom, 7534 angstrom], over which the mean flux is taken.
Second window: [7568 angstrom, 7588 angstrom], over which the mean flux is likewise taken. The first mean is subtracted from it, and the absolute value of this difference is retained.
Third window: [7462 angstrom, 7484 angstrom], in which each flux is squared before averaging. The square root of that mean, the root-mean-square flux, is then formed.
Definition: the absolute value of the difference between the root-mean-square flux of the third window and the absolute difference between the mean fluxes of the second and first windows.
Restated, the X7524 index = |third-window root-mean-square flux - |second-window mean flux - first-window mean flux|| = 21.0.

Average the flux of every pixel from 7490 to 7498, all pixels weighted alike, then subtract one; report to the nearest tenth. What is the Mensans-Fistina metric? 19.2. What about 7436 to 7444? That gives 20.3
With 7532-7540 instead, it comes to 20.6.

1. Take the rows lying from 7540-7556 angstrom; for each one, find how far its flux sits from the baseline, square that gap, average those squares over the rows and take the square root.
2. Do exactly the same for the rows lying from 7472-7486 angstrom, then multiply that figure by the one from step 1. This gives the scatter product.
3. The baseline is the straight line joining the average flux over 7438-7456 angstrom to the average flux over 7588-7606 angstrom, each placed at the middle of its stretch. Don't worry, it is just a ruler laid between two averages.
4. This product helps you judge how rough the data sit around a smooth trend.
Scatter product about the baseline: 0.23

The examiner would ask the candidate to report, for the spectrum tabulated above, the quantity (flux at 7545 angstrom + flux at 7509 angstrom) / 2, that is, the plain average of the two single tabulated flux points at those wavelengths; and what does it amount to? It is 21.2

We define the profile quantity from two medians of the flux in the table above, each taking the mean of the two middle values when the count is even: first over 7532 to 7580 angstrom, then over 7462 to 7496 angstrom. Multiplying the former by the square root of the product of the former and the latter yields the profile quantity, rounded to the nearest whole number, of 461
